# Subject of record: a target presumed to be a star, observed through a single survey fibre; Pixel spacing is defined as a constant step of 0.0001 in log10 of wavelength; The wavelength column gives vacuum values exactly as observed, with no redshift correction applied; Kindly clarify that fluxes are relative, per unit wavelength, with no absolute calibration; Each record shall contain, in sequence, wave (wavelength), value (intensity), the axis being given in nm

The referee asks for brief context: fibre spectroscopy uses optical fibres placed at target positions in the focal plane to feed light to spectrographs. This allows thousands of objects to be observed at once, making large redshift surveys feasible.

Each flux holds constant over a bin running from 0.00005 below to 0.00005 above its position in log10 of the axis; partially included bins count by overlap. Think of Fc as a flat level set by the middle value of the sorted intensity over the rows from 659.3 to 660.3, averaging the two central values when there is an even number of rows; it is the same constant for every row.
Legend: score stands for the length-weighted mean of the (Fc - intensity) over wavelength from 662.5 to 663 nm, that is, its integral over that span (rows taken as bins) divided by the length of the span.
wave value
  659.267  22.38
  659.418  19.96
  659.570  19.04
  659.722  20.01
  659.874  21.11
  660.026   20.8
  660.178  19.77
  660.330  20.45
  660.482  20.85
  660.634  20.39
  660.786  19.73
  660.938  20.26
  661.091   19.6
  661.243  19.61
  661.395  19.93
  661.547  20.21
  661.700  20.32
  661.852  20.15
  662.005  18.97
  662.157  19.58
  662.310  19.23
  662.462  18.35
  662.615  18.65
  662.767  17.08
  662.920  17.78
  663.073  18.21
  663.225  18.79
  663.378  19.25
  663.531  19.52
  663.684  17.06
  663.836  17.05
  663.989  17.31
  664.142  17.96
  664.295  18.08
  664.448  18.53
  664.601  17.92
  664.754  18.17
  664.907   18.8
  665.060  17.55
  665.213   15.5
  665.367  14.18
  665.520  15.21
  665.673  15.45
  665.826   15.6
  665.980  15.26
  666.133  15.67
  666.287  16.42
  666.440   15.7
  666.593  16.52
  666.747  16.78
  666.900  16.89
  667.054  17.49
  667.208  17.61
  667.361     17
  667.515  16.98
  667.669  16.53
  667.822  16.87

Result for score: 2.1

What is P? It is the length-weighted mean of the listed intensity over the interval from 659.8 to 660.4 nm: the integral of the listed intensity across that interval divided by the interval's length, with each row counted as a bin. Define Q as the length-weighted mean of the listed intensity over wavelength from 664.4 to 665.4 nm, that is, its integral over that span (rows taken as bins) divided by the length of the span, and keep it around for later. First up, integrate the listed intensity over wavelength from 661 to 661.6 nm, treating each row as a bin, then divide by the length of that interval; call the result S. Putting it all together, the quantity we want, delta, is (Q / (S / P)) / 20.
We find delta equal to 0.90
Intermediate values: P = 20.5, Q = 17.3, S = 19.8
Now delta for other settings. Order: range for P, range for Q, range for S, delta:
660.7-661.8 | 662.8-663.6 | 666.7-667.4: 1.08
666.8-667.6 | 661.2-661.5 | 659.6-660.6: 0.84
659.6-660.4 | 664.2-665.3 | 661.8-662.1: 0.93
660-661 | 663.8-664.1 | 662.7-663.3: 0.98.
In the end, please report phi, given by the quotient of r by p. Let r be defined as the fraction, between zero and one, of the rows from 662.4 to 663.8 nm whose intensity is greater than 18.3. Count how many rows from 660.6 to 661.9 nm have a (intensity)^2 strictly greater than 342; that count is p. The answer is 0.06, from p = 9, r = 0.56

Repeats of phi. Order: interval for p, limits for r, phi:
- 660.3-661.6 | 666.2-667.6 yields 0.00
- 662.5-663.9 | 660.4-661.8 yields 0.25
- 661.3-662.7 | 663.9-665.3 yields 0.03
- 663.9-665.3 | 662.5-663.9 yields 0.22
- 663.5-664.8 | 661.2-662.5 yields 0.50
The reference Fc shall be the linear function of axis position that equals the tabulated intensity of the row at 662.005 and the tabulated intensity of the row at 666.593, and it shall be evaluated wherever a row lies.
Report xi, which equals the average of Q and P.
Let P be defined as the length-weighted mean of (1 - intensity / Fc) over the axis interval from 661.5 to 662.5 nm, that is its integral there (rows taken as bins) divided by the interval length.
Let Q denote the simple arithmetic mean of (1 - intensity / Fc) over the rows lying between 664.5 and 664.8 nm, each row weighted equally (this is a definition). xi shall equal -0.030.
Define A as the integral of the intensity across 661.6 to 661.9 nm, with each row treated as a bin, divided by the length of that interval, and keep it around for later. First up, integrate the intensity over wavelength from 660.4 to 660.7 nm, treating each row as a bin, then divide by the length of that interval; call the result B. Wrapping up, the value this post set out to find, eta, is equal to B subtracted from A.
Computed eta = -0.4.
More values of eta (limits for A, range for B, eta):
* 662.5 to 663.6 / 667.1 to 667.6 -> 1.3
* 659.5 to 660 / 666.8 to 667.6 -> 3.0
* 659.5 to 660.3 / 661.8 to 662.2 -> 0.6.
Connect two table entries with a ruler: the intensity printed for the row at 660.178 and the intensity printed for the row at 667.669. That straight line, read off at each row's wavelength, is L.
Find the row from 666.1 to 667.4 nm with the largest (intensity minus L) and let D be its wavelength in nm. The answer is 667.208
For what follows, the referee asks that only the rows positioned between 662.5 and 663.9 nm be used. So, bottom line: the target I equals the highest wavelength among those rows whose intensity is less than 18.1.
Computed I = 663.836 nm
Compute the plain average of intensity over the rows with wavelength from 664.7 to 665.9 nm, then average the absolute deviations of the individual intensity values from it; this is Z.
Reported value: 1.40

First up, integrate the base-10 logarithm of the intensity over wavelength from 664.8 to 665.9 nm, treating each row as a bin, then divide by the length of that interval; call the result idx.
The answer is 1.21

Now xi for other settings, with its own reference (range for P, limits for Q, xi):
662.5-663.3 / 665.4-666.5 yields 0.047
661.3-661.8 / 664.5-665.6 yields -0.007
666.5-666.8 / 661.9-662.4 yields -0.013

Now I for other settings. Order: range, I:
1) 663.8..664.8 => 664.601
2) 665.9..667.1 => 667.054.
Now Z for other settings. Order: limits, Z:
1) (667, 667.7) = 0.34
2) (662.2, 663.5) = 0.56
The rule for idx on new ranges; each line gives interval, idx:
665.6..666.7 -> 1.20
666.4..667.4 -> 1.23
